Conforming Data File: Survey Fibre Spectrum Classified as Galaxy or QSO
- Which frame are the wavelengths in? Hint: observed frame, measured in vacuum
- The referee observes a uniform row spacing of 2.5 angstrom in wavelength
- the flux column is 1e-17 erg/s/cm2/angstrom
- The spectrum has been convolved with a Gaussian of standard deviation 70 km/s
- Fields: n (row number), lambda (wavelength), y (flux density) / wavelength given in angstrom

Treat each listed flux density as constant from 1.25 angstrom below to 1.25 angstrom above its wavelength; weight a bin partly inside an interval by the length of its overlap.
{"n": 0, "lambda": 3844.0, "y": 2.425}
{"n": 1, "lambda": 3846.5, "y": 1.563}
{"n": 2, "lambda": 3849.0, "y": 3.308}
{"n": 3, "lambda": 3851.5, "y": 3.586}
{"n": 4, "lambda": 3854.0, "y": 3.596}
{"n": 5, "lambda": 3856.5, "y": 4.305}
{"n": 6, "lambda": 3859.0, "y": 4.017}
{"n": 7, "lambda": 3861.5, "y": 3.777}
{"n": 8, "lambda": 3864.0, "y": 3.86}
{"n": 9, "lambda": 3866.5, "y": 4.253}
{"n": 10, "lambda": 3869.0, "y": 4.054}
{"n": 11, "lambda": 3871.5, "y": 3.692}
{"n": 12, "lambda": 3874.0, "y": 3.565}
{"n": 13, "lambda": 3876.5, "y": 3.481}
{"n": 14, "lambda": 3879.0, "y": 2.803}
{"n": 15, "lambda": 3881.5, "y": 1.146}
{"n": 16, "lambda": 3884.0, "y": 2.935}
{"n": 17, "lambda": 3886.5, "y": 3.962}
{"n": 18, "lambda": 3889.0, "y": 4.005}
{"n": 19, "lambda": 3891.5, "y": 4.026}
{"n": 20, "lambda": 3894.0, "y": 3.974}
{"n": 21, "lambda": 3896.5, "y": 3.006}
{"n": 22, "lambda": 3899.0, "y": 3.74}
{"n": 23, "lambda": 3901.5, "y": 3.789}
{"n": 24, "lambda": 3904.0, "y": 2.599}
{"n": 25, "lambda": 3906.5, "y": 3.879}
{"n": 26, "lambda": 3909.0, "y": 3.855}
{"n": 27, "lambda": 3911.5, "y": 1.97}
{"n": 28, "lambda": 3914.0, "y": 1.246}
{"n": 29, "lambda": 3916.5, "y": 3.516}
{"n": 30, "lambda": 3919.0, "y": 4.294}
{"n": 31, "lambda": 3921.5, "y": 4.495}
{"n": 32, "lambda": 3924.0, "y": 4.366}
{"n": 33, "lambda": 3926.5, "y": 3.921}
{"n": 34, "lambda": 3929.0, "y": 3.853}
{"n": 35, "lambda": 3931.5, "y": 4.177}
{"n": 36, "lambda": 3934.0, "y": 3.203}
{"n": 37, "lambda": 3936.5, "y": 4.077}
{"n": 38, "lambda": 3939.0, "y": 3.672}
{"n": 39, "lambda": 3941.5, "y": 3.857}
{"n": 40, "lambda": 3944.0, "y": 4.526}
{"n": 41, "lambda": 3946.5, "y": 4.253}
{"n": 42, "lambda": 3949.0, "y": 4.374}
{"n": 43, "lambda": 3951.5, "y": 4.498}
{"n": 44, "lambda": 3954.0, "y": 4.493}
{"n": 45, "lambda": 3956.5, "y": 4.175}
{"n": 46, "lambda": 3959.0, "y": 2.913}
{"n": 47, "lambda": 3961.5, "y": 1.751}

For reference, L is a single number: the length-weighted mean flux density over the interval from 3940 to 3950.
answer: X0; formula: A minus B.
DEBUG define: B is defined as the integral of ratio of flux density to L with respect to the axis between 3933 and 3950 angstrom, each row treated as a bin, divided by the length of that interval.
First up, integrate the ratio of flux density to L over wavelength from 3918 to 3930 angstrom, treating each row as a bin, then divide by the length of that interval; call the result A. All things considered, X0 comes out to 0.04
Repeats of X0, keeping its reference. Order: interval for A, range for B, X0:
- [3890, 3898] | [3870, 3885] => 0.17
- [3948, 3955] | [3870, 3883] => 0.35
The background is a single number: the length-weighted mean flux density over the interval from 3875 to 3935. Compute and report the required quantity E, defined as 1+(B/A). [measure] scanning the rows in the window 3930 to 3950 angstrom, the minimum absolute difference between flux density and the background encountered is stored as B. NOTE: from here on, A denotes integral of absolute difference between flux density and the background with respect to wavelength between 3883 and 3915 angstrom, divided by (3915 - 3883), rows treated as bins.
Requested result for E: 1.32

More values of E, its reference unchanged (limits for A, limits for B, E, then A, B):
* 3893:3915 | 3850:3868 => 1.21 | 0.76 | 0.16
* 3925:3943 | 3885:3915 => 1.66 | 0.47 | 0.31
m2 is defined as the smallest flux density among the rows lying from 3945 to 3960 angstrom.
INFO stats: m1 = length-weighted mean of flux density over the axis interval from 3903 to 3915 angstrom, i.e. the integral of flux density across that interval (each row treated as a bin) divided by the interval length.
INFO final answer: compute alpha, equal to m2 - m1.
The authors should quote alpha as 0.2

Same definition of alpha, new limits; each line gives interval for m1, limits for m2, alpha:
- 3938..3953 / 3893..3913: -2.2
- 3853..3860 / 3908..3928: -2.7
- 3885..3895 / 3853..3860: -0.4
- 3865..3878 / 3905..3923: -2.5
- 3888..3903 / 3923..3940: -0.5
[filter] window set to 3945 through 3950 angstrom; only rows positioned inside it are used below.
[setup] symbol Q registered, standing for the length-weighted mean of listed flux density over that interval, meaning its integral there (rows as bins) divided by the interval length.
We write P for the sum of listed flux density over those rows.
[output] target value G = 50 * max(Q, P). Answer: 431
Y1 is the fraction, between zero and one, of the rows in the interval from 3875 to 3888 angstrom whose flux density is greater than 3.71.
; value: 0.20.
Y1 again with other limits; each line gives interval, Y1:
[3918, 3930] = 1.00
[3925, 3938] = 0.80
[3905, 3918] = 0.40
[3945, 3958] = 1.00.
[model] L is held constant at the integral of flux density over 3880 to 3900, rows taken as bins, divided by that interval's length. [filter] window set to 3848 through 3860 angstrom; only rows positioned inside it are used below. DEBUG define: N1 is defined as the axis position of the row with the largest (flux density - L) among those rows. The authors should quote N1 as 3856.5 angstrom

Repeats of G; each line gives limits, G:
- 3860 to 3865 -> 382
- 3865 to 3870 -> 415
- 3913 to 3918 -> 238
